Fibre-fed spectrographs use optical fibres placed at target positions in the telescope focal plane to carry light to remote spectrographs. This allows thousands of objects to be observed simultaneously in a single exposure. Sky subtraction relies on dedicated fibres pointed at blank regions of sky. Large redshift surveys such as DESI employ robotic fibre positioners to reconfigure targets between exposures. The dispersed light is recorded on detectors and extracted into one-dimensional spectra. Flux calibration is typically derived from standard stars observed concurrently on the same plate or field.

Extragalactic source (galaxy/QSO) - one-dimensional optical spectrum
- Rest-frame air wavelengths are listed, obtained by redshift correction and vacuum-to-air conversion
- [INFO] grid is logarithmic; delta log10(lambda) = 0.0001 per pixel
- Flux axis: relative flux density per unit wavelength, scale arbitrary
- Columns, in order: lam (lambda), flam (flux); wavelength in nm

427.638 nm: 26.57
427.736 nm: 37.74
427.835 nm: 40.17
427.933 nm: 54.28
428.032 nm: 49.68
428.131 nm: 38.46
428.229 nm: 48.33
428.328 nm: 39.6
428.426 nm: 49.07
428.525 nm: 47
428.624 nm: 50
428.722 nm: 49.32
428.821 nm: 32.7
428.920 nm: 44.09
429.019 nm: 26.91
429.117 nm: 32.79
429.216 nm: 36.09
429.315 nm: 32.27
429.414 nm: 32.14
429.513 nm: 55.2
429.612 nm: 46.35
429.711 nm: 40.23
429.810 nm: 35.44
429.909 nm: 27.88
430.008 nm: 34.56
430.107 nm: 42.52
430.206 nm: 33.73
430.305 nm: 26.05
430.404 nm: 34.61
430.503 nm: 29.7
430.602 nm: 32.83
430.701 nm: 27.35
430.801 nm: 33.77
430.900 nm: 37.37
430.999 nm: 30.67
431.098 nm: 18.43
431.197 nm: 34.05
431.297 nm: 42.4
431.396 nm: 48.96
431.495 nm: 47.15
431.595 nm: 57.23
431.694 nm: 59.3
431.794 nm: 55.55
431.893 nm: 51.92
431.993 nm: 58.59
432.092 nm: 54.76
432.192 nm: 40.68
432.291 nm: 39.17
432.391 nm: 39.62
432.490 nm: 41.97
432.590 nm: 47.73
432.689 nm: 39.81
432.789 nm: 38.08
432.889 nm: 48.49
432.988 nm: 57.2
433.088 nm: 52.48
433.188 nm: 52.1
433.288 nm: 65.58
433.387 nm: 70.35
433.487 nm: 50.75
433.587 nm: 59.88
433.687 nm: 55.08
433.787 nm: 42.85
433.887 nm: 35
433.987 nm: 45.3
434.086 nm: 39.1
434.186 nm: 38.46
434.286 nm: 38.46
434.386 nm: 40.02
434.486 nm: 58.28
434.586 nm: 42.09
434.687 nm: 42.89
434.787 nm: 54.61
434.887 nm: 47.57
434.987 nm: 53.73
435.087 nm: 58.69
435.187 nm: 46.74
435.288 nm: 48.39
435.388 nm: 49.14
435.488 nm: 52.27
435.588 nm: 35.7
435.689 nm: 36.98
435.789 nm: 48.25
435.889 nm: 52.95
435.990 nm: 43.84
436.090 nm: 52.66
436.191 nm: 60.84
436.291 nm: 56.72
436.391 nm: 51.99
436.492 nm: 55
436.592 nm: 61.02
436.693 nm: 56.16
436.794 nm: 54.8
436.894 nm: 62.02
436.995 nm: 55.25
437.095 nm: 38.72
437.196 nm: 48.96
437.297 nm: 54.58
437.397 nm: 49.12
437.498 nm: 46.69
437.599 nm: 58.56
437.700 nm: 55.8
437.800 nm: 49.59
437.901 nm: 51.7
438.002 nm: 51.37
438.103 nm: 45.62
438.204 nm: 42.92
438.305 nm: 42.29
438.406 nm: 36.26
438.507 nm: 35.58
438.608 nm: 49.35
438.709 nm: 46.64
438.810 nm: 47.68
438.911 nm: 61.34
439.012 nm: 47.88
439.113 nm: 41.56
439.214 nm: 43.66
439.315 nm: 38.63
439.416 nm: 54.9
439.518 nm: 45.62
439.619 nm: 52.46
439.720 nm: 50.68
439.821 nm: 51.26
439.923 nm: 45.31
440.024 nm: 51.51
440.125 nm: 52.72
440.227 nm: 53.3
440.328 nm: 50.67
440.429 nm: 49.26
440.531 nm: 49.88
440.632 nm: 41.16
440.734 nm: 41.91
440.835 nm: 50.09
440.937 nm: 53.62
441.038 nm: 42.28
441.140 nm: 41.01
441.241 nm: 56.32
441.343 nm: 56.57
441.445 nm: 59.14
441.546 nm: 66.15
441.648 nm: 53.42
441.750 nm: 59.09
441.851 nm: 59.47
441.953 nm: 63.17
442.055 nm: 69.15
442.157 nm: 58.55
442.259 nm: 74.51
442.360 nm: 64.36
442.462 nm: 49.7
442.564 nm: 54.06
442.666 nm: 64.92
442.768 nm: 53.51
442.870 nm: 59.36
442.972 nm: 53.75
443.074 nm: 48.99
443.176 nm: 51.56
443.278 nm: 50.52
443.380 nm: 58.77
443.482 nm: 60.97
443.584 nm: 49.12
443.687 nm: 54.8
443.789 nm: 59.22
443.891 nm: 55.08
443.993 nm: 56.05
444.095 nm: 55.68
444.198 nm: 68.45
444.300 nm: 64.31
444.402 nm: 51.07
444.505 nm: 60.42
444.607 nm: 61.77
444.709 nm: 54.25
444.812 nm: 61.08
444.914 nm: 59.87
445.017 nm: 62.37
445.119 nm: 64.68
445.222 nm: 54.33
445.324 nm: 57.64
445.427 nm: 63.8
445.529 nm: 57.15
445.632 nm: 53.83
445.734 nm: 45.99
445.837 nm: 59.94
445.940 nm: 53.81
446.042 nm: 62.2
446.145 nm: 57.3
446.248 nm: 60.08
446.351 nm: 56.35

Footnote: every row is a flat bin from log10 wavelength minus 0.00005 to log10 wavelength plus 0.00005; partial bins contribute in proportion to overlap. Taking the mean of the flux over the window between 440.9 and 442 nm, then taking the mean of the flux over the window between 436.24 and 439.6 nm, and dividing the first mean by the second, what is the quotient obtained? 1.12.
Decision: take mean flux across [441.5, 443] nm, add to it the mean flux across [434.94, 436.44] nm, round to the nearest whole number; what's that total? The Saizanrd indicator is 110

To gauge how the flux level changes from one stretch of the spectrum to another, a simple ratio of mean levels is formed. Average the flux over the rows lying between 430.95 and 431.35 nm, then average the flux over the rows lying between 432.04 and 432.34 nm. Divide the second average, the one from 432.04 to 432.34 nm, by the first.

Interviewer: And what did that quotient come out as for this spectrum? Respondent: 1.43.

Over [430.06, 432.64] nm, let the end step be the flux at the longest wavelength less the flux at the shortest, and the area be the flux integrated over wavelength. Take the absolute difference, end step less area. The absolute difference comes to 101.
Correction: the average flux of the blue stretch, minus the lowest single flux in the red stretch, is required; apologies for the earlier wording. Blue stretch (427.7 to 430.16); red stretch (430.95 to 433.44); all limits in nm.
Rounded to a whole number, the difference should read 22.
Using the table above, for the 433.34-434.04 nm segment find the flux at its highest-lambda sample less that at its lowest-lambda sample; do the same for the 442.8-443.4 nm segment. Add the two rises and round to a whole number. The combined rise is -26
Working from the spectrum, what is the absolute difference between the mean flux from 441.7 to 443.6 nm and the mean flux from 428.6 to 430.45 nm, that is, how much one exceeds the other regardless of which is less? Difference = 21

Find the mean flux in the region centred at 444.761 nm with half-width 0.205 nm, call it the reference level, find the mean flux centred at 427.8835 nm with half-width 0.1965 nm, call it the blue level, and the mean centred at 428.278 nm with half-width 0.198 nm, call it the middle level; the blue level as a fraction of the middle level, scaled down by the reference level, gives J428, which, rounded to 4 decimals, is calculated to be 0.0175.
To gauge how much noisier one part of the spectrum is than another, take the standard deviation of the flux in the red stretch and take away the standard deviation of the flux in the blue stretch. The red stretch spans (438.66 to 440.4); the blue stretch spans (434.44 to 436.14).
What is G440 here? -1.2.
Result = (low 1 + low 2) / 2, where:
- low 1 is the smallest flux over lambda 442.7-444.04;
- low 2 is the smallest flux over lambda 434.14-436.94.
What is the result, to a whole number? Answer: 42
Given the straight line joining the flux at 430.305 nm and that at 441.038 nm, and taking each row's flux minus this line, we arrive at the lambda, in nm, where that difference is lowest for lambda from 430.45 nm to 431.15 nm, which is 431.098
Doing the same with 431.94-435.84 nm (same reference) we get 435.588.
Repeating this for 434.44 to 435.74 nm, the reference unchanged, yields 435.588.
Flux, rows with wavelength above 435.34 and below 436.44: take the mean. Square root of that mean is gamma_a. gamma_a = 7.02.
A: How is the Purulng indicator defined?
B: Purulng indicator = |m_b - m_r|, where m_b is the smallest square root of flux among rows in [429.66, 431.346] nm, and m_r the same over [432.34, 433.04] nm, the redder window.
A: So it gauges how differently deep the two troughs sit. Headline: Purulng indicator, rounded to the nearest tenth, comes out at 1.9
